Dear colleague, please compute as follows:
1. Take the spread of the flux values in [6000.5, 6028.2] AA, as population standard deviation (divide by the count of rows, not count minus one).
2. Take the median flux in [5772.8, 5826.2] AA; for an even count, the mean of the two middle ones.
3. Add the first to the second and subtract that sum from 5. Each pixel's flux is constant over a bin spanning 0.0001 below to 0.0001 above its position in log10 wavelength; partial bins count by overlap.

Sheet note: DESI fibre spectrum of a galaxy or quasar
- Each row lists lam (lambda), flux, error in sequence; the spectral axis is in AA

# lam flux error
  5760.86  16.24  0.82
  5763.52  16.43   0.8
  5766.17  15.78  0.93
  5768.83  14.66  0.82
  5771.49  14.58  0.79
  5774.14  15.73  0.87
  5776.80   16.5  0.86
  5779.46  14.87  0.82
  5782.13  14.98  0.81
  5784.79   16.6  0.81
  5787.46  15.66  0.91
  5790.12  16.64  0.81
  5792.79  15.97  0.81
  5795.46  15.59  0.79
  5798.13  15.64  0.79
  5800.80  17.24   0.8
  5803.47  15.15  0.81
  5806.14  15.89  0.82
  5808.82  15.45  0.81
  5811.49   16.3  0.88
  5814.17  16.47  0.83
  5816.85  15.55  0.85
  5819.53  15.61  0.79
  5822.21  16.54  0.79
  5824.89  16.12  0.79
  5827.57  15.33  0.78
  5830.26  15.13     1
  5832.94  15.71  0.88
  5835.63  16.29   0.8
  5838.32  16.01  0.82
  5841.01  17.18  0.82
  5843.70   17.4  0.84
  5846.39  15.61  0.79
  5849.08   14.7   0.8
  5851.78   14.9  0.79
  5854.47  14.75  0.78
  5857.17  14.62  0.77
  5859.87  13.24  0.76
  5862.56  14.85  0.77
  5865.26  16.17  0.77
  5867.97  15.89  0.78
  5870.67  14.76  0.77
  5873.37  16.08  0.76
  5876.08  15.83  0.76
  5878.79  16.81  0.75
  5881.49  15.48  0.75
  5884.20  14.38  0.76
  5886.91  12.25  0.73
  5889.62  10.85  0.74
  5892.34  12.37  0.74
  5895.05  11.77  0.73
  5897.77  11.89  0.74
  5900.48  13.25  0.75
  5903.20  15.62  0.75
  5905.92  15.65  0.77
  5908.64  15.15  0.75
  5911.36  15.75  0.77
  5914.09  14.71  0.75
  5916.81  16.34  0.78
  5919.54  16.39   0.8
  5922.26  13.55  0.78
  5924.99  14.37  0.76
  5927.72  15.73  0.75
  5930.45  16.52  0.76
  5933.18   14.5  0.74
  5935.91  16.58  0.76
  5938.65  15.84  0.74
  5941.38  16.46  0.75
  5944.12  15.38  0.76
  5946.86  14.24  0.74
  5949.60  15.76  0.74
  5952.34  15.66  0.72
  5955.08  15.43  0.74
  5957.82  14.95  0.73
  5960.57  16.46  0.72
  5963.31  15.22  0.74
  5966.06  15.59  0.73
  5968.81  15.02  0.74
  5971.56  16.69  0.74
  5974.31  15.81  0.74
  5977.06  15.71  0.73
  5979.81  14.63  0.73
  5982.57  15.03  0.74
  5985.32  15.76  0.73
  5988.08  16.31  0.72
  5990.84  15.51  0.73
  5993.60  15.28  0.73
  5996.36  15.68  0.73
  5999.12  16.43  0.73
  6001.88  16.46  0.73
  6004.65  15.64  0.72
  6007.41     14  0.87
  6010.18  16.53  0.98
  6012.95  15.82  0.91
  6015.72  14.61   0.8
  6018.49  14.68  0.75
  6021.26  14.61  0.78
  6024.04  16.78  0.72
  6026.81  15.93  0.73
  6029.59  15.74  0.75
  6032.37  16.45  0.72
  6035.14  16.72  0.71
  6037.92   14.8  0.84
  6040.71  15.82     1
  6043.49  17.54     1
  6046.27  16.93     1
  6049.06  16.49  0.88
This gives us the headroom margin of -11.7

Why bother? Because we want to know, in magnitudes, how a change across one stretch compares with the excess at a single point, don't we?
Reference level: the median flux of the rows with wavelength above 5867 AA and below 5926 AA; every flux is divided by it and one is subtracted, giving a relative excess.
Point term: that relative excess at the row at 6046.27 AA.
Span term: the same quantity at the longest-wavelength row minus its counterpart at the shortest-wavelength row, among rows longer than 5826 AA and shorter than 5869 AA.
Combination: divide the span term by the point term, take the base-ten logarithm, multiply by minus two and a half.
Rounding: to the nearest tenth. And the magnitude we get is 1.4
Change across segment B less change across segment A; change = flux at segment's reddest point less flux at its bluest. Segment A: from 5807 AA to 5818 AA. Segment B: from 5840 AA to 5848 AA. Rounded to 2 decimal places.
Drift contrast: -1.67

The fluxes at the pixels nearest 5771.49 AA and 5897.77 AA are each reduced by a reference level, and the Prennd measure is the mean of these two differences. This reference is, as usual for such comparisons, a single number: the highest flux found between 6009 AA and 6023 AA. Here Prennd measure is -3.3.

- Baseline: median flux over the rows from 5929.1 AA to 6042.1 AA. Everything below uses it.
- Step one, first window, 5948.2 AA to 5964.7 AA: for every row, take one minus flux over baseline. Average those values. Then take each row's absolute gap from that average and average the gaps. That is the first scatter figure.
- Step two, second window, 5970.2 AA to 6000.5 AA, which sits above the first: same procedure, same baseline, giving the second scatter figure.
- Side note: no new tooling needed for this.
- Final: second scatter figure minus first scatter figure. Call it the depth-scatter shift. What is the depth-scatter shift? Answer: 0.004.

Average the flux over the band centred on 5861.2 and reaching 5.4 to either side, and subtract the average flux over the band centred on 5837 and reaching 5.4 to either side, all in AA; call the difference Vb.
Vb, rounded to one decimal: -1.6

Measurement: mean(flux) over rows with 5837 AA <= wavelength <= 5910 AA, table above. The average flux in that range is 14.7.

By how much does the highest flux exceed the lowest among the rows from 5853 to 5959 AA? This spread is 6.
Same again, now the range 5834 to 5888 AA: 5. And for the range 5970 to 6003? 2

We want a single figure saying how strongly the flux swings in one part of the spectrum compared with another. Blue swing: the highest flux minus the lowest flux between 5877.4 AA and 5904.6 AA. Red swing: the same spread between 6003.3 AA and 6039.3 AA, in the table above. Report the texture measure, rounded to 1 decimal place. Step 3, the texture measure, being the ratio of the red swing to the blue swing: 0.5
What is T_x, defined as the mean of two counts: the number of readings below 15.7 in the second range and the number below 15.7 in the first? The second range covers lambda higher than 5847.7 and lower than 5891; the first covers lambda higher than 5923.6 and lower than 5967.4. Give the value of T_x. 10.0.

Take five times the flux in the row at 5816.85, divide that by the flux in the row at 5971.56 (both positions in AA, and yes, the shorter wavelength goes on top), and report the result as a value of 4.7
